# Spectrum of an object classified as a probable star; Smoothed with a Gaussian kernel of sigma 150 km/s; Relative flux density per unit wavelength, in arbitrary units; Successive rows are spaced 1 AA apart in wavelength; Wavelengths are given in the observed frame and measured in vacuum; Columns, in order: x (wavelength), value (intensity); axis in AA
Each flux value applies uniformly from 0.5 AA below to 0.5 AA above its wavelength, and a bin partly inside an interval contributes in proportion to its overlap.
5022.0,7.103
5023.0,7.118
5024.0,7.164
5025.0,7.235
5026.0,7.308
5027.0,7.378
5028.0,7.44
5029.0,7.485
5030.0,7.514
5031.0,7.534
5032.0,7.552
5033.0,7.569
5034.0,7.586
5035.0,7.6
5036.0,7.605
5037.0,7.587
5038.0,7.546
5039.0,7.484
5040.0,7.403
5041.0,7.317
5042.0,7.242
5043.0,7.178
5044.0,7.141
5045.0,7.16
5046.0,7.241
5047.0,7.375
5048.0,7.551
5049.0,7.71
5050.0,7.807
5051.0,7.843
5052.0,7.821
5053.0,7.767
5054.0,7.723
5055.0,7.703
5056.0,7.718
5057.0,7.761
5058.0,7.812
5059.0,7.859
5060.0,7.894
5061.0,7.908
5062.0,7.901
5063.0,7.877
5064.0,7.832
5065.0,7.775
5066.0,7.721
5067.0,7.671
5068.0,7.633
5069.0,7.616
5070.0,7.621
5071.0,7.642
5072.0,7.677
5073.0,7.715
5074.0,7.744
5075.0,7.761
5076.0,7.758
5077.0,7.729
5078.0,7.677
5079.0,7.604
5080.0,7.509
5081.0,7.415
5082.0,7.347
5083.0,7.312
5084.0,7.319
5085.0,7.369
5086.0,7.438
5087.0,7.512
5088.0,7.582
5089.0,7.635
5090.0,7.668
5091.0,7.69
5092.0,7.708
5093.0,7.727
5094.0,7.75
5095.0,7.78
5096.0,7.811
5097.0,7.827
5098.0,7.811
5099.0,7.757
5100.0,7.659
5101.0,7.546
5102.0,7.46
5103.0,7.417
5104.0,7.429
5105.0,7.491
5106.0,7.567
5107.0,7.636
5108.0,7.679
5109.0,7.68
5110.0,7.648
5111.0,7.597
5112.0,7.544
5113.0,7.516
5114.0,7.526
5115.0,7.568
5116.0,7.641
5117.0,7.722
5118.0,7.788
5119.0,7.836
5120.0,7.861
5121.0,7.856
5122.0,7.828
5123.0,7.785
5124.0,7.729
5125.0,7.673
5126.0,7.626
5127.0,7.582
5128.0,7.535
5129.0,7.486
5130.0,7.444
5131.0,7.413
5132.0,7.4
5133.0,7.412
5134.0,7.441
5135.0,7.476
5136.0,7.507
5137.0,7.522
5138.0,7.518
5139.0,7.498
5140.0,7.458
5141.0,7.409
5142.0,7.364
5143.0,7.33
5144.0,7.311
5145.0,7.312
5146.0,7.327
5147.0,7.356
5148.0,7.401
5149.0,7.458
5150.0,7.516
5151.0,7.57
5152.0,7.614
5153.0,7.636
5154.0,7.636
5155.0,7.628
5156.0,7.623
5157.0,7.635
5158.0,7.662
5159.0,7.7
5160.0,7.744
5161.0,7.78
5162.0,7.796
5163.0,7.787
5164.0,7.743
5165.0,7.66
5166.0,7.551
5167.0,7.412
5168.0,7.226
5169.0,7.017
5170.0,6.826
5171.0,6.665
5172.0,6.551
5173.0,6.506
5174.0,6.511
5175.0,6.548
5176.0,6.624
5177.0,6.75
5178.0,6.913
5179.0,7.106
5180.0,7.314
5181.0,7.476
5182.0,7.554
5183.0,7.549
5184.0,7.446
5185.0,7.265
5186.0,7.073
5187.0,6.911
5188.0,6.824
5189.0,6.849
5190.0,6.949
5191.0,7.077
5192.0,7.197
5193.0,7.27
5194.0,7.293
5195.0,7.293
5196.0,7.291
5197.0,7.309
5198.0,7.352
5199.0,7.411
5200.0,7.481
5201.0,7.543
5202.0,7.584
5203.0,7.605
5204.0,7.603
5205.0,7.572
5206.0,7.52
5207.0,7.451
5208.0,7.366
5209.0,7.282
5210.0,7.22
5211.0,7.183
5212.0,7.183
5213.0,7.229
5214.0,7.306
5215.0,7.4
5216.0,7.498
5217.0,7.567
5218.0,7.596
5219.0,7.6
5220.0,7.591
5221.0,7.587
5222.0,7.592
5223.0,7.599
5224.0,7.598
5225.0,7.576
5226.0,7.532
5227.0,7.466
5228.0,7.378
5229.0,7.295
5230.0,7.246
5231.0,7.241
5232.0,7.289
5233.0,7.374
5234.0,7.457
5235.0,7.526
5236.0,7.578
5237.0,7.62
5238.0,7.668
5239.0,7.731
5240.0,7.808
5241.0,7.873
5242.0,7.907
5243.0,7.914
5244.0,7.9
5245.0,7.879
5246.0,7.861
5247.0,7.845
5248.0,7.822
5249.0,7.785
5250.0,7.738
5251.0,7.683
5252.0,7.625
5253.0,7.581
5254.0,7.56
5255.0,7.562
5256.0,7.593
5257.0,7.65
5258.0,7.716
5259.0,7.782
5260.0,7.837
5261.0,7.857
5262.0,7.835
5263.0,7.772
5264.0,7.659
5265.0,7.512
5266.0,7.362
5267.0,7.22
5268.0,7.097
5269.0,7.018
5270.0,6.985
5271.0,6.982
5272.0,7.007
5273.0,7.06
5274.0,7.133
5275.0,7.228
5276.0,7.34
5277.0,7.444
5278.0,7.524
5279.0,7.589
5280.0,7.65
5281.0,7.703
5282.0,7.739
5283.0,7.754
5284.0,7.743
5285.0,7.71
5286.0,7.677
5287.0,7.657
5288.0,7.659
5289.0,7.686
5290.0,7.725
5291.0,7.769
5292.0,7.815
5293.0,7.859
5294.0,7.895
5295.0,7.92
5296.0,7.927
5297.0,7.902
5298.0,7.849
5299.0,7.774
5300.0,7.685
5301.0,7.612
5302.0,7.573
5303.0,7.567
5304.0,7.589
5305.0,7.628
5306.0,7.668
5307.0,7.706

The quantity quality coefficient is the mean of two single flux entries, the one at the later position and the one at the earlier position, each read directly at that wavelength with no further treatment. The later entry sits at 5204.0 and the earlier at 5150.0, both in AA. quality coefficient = 7.56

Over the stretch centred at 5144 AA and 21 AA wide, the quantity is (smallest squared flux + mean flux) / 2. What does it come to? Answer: 30.5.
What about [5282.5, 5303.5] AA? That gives 32.5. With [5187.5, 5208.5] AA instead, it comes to 26.9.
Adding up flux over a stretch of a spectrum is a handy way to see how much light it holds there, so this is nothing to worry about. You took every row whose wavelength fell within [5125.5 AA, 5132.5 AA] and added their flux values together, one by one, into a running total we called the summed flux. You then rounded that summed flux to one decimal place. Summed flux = 52.5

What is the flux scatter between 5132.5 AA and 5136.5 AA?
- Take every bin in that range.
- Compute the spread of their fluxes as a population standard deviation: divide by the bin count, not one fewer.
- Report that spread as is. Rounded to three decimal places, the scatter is 0.036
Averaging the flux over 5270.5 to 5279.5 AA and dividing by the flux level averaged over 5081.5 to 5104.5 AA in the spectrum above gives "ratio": 0.96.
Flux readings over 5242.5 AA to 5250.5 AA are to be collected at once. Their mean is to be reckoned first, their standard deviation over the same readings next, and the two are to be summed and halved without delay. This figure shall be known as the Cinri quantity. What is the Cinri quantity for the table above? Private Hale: 3.95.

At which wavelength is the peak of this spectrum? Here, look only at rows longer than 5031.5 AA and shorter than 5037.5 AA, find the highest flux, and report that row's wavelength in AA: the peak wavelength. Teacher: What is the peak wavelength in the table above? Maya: 5036.0 AA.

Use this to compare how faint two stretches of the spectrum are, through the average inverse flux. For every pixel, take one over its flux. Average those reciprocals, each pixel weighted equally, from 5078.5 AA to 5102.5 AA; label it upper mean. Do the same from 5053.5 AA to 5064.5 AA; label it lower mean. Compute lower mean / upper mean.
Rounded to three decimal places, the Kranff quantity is 0.971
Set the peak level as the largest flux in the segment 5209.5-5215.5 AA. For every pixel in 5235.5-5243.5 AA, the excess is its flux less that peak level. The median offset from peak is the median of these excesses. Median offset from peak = 0.37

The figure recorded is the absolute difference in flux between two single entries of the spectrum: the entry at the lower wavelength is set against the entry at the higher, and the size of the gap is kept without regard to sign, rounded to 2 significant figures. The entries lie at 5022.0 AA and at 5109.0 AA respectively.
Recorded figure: 0.58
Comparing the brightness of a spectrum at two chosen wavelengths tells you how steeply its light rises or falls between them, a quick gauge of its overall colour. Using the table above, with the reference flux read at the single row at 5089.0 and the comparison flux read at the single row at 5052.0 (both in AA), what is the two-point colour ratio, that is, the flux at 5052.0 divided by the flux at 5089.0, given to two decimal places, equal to 1.02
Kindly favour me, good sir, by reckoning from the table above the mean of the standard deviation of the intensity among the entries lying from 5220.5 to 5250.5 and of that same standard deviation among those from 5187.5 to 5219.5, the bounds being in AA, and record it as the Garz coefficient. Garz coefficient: 0.21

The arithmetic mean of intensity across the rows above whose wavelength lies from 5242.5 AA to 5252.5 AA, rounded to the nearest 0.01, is 7.81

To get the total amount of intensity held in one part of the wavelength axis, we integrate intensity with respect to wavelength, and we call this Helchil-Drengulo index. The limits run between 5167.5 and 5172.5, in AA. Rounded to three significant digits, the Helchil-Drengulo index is 34.3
